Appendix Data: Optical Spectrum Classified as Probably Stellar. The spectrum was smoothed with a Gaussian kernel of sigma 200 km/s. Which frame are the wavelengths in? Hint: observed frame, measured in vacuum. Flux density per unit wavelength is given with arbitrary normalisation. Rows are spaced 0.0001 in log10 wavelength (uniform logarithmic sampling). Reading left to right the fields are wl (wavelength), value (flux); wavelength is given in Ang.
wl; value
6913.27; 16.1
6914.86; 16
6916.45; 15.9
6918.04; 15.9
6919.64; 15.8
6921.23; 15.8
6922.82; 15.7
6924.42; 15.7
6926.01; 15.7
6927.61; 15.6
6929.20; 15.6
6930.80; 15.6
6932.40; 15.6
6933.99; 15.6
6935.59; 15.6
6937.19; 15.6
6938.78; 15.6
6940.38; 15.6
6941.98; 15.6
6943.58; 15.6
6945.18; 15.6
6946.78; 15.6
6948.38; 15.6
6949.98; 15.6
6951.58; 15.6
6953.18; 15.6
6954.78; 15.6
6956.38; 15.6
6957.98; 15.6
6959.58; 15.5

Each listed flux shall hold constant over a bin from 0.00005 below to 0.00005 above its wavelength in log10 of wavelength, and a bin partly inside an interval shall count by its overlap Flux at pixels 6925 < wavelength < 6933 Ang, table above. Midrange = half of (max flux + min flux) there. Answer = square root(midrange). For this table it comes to 3.96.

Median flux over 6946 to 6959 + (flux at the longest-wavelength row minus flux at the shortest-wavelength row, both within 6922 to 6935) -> 15.50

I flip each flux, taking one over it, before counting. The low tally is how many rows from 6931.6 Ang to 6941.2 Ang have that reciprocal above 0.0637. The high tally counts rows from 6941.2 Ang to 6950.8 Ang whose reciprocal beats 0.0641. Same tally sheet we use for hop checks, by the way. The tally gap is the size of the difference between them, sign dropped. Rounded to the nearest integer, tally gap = 0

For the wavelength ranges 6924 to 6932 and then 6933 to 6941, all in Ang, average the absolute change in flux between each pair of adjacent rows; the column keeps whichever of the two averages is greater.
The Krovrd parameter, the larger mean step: 0.025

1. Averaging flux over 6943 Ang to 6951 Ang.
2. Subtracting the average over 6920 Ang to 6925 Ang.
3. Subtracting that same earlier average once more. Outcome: -15.9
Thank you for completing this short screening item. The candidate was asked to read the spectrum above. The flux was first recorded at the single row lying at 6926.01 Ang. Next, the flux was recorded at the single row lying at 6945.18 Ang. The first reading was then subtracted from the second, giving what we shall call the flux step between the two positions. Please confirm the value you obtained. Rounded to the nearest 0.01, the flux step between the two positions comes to -0.10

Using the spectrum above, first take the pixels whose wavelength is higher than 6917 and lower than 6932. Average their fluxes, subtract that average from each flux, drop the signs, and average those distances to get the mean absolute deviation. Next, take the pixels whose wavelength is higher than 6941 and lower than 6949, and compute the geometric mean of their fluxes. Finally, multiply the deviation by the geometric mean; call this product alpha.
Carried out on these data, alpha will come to 1.3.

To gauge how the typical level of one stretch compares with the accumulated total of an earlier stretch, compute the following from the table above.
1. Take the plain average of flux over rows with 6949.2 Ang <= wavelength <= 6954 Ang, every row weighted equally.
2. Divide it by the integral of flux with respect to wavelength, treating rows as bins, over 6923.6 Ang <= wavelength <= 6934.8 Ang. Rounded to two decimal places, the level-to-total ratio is 0.09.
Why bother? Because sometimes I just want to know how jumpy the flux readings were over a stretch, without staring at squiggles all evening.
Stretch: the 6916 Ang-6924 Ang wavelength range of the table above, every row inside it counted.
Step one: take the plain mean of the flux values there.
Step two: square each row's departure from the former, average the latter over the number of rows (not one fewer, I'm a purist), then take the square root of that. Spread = 0.075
